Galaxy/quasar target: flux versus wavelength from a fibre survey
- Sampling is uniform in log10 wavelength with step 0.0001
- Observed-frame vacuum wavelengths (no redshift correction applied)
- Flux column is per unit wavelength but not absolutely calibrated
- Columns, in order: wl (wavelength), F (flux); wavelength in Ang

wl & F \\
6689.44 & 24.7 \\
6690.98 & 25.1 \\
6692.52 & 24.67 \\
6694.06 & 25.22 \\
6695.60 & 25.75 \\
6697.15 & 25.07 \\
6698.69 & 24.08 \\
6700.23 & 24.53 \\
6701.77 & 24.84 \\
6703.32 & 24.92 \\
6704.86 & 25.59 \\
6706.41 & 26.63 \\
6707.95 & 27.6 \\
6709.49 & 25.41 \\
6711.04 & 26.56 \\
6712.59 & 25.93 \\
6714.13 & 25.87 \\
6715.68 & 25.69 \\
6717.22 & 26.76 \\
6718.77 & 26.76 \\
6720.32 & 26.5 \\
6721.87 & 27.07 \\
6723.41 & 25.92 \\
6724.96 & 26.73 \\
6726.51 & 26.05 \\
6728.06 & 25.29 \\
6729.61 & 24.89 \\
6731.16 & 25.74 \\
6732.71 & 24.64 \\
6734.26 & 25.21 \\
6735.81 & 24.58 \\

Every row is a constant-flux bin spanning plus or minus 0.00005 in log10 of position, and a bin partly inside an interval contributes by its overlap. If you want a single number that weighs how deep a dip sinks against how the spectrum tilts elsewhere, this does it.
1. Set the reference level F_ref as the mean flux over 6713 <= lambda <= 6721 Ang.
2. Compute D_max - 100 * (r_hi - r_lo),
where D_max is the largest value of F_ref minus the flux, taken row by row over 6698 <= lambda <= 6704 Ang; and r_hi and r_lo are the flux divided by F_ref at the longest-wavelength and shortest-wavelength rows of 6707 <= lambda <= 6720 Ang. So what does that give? 5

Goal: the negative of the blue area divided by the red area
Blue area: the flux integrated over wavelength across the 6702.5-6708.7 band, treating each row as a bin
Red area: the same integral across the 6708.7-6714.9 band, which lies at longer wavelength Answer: -1.01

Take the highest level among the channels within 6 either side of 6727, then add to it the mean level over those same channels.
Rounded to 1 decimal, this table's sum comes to 52.9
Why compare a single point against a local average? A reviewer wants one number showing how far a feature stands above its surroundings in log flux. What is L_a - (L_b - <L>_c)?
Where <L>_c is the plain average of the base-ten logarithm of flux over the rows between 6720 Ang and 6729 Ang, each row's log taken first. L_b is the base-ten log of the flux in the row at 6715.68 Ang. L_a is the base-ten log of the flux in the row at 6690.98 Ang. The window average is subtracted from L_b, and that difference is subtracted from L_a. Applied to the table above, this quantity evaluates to 1.41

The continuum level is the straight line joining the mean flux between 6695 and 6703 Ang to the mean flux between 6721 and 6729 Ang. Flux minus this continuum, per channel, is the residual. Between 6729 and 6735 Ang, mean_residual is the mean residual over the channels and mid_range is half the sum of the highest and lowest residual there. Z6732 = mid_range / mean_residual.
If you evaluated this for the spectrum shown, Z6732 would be 0.95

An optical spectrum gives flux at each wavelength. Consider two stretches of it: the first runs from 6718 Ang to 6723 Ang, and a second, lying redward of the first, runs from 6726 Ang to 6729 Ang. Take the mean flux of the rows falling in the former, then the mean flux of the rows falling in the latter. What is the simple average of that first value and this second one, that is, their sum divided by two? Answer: 26.2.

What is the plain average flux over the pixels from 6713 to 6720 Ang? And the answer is 26.3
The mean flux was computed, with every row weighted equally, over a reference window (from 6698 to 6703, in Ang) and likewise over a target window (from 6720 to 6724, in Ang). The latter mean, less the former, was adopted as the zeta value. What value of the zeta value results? 2.0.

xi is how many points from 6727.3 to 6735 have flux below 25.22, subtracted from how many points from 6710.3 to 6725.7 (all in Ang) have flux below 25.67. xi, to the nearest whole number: -3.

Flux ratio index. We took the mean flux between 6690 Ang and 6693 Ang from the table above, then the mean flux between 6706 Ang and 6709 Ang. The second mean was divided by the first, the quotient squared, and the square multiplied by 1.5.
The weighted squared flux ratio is 1.78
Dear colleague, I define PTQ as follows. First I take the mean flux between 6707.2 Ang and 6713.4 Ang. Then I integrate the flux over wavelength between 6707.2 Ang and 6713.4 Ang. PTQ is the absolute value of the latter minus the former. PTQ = 137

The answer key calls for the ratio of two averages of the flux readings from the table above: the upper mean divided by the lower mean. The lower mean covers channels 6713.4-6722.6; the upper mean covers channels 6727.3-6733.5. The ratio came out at 0.95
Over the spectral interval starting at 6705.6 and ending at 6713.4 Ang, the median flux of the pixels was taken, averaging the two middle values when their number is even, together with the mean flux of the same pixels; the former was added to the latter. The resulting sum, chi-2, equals 53.0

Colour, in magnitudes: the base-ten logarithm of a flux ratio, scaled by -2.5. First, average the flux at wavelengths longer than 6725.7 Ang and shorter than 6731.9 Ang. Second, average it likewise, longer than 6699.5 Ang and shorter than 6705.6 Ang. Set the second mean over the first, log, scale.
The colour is 0.022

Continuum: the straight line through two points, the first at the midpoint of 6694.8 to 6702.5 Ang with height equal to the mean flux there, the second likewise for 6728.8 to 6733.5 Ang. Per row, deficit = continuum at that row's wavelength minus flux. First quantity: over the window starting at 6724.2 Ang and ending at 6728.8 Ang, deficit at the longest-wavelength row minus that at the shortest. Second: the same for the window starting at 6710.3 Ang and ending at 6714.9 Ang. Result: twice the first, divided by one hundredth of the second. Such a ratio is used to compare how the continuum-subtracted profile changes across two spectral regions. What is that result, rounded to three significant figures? 411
